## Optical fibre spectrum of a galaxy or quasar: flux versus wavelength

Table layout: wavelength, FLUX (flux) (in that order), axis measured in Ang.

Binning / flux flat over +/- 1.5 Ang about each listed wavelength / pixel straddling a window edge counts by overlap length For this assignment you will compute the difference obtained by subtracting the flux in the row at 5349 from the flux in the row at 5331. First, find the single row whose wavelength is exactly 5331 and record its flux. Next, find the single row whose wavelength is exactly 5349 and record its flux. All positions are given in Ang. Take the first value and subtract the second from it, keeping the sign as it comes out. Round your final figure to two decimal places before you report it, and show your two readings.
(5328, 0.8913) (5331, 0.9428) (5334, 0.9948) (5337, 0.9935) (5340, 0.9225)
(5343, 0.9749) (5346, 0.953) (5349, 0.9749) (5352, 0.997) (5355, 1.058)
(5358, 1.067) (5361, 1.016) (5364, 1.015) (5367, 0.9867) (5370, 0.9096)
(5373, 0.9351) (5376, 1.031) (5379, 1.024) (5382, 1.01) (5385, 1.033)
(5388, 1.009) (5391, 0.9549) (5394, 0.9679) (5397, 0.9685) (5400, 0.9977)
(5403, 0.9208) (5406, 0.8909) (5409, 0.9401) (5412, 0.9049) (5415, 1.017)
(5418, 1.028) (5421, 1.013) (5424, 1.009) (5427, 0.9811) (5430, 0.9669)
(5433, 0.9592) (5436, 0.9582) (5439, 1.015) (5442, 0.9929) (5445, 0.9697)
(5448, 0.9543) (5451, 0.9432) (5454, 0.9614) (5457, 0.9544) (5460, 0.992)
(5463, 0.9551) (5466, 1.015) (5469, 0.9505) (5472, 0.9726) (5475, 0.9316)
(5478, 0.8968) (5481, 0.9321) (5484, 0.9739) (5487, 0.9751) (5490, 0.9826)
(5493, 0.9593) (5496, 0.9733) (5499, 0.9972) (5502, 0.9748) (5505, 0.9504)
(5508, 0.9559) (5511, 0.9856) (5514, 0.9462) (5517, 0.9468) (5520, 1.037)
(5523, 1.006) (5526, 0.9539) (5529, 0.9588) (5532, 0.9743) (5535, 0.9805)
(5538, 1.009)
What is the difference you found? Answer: -0.03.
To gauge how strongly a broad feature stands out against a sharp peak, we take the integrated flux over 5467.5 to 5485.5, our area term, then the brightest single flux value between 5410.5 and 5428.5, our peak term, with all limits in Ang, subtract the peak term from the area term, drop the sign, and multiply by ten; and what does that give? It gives 159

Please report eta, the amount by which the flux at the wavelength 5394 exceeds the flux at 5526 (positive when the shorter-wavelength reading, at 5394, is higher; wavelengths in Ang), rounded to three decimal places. 0.014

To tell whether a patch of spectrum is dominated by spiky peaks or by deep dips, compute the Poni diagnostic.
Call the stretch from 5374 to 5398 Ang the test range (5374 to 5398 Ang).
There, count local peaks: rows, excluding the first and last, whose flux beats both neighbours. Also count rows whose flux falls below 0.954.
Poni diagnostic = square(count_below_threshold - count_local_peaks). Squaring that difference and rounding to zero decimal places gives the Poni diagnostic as 1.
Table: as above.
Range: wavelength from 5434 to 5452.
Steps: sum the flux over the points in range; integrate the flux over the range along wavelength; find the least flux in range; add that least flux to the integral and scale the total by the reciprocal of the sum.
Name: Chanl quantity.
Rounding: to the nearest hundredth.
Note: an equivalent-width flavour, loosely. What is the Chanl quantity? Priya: 3.16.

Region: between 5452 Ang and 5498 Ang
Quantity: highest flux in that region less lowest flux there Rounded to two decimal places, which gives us 0.12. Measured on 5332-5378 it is 0.16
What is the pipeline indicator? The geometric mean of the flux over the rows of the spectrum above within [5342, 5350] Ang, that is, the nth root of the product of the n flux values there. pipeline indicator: 0.97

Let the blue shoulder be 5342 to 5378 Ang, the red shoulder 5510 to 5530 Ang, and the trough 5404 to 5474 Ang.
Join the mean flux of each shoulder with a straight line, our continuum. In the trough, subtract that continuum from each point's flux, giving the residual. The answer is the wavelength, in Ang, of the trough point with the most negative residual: 5406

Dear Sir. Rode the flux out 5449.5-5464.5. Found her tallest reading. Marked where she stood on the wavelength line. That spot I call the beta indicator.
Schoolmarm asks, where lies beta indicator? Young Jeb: 5460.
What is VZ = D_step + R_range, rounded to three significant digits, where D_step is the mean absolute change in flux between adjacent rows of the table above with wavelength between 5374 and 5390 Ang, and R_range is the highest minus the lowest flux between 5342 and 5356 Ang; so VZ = 0.122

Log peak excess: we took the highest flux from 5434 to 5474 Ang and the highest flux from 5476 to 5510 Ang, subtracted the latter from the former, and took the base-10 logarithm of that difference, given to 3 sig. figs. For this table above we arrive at -1.75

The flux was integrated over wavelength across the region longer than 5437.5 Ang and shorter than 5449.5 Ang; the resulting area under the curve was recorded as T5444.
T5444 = 11.8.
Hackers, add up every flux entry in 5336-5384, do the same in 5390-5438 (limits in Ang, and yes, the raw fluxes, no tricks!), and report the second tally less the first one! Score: -0.4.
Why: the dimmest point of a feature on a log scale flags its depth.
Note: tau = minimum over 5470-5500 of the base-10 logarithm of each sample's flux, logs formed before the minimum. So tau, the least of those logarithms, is -0.047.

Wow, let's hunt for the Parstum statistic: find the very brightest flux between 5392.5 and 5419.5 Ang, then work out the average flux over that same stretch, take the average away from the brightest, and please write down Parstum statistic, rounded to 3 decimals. 0.068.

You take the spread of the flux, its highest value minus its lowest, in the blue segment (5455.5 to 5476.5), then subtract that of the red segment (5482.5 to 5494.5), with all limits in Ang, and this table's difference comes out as 0.06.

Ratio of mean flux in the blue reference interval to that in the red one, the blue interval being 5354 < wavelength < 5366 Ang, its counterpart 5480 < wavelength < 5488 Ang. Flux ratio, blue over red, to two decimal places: 1.08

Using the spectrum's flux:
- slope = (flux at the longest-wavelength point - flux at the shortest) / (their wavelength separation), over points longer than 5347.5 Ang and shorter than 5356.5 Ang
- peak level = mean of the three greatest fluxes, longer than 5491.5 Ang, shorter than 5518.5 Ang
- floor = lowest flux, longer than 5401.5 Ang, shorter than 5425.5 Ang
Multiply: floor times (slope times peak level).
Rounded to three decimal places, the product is 0.012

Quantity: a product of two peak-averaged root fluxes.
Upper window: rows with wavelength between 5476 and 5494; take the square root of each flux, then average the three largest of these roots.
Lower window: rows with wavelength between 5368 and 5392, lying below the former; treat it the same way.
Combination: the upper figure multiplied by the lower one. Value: 1.00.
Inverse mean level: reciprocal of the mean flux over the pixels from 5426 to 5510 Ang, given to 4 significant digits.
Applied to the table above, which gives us 1.035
